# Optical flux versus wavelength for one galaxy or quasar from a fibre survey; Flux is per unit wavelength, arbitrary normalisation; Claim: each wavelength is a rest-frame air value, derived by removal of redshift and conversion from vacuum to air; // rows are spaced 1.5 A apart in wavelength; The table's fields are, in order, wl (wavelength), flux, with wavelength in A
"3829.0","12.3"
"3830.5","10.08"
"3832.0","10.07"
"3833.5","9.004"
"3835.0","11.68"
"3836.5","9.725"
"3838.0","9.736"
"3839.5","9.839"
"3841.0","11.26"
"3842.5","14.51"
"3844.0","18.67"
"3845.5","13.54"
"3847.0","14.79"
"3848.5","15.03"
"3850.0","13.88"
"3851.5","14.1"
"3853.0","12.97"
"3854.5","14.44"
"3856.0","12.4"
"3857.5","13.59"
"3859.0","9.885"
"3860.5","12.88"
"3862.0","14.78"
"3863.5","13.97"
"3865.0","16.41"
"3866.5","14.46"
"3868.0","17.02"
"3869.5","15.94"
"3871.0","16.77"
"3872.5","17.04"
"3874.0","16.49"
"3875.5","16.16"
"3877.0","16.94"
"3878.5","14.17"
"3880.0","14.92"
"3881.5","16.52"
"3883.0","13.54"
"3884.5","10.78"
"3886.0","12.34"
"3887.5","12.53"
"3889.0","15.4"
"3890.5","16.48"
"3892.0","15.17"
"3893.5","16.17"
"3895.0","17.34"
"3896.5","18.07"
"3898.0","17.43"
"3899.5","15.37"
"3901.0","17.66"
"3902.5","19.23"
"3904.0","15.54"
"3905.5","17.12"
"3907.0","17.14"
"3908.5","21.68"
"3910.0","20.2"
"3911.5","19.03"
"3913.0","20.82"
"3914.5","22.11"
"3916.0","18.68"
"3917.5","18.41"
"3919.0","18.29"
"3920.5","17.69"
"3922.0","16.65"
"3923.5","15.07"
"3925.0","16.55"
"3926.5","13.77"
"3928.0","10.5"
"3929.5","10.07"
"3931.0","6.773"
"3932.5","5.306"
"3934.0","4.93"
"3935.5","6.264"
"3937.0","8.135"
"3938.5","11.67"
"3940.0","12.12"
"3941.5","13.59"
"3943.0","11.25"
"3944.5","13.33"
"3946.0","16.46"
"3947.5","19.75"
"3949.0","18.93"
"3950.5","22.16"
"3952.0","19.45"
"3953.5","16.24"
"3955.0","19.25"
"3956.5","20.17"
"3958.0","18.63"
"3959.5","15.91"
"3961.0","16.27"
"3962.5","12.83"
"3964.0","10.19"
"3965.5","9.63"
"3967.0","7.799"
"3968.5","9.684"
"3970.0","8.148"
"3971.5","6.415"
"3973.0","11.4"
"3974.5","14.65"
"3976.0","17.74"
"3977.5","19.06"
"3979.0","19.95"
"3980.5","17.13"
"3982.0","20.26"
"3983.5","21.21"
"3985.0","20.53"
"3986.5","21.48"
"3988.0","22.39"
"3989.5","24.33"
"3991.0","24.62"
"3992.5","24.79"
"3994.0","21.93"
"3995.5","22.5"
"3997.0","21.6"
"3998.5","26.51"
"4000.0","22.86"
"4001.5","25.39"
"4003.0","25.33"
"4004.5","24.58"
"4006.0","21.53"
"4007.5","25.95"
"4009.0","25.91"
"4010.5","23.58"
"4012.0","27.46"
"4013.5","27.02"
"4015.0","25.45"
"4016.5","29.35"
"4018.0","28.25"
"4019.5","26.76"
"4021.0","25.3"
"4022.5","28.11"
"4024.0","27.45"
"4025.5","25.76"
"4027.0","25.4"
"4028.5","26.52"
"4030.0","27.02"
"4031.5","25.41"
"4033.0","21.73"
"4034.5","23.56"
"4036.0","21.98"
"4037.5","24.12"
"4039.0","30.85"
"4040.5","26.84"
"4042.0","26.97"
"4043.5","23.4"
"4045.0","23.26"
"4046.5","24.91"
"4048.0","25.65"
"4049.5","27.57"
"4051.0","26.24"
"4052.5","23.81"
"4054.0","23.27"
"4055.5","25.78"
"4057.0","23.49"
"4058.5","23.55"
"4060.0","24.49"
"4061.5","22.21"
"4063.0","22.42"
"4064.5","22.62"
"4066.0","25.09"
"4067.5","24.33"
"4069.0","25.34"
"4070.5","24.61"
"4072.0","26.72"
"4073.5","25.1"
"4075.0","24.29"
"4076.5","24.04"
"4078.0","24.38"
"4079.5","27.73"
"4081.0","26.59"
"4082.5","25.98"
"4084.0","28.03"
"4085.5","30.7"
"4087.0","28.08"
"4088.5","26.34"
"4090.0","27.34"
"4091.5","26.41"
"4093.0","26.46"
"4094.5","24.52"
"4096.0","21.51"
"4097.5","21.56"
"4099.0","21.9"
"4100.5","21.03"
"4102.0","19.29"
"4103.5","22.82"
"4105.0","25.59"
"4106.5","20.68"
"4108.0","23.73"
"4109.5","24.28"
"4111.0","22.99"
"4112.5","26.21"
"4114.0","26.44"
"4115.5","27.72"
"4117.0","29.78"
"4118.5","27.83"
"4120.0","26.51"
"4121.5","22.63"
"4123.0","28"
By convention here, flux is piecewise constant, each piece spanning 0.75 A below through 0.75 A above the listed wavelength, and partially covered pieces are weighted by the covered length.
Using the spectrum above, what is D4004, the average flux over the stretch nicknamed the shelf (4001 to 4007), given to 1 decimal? 24.2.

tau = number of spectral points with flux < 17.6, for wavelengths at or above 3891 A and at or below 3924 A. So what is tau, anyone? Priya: 10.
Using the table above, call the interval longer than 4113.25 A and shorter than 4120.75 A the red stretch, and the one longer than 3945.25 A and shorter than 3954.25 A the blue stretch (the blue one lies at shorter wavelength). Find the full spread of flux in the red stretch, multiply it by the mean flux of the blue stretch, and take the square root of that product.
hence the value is 7.9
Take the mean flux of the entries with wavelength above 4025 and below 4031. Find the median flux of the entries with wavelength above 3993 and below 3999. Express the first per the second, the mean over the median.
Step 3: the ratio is 1.18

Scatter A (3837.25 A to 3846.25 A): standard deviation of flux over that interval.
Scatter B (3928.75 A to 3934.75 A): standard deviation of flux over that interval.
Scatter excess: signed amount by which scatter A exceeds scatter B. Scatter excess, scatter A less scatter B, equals 1.1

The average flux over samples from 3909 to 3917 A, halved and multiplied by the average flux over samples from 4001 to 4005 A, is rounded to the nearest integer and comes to 253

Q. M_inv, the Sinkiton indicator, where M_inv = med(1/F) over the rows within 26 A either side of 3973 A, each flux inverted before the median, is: 0.052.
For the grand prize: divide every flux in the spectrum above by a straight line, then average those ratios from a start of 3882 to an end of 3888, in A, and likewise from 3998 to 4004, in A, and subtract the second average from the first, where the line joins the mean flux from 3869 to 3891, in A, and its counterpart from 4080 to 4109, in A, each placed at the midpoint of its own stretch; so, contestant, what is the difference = -0.4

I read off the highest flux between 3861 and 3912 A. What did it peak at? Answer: 21.68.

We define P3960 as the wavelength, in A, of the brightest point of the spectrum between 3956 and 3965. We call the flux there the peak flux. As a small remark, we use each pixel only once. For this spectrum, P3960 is 3956.5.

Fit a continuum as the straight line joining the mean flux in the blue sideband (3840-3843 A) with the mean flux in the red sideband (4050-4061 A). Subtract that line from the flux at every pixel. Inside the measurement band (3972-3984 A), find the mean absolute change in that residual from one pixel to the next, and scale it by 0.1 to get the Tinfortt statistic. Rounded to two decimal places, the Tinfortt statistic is 0.21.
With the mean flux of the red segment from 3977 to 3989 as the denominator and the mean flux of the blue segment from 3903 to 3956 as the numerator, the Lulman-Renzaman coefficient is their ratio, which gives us 0.75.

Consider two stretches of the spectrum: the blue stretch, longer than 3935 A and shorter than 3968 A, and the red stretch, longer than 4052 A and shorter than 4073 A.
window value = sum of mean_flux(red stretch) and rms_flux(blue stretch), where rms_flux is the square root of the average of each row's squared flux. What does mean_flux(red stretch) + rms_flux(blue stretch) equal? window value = 39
